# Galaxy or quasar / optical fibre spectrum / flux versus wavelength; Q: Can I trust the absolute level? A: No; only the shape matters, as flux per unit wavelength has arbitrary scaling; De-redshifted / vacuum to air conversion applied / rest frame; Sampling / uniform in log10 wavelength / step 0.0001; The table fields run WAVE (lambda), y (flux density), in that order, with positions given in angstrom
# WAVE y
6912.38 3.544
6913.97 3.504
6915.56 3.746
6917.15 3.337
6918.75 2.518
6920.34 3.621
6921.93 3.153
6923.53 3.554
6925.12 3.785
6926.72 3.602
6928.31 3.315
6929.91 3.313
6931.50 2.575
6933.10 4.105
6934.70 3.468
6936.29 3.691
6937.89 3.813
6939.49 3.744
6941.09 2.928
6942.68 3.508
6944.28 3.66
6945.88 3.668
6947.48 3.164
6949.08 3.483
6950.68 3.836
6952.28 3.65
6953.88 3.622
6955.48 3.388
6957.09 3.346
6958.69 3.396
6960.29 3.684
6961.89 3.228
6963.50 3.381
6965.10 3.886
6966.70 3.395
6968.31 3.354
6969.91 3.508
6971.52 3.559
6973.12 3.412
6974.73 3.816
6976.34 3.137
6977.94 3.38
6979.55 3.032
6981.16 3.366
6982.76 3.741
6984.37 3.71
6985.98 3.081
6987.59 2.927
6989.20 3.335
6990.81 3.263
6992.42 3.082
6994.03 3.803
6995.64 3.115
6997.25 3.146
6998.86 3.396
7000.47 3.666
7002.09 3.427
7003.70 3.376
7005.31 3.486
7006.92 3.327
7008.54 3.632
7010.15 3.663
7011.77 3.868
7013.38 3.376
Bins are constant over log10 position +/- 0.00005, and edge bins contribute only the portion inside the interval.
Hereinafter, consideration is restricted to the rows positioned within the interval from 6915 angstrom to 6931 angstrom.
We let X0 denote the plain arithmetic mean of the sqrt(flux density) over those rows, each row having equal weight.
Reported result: 1.840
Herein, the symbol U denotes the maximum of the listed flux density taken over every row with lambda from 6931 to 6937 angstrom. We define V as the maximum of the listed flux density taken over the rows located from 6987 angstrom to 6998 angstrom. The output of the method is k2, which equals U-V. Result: 0.30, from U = 4.105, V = 3.803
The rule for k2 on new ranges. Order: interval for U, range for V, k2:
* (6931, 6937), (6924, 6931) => 0.32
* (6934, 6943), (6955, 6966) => -0.07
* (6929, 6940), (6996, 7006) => 0.44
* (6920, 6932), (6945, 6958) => -0.05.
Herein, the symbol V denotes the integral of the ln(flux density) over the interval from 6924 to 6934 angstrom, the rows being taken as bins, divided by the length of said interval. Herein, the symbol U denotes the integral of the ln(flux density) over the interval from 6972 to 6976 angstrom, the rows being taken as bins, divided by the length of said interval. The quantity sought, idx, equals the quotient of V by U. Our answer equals 0.97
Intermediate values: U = 1.27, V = 1.229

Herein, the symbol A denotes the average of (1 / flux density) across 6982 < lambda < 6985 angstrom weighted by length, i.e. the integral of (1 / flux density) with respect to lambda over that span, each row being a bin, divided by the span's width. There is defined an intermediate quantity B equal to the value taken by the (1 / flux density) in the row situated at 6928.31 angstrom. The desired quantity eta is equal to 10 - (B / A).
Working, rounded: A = 0.268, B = 0.30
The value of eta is 8.88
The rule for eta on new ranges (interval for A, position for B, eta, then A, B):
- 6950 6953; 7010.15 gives 8.98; 0.267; 0.27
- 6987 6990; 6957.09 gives 9.06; 0.319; 0.30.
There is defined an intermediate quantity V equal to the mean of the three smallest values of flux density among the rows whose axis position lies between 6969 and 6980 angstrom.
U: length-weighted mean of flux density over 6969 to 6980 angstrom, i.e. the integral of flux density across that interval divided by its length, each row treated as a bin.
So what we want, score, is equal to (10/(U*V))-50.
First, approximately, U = 3.42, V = 3.18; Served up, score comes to -49.08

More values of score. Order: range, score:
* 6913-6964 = -48.92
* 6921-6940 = -49.05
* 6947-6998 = -49.03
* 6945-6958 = -49.14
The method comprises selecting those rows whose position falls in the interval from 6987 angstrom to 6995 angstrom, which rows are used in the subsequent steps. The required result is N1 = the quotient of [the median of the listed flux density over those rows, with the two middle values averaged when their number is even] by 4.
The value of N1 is 0.82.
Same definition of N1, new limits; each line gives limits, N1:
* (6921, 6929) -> 0.89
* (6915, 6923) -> 0.83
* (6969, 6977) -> 0.88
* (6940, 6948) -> 0.88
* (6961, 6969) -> 0.85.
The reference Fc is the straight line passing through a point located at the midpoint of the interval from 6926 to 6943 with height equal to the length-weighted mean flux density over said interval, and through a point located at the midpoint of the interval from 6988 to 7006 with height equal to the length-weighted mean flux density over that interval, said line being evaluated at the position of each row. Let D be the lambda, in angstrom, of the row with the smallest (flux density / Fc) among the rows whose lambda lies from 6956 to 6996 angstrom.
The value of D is 6987.59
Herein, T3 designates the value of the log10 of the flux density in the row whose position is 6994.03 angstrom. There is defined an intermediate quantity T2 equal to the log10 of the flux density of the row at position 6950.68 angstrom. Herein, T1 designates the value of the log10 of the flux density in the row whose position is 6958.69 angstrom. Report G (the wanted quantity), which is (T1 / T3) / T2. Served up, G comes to 1.57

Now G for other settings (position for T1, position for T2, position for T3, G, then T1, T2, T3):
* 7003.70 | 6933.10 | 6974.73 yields 1.48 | 0.528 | 0.613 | 0.582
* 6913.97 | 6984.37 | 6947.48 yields 1.91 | 0.545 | 0.569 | 0.500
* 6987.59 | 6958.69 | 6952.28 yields 1.56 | 0.466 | 0.531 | 0.562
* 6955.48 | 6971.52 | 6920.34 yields 1.72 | 0.530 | 0.551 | 0.559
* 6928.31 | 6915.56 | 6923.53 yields 1.65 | 0.520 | 0.574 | 0.551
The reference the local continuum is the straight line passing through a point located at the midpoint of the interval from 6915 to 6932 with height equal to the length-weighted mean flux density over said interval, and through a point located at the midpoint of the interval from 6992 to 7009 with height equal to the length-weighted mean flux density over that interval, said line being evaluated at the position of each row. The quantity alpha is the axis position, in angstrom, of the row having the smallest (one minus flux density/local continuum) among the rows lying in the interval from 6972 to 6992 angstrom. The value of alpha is 6974.73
